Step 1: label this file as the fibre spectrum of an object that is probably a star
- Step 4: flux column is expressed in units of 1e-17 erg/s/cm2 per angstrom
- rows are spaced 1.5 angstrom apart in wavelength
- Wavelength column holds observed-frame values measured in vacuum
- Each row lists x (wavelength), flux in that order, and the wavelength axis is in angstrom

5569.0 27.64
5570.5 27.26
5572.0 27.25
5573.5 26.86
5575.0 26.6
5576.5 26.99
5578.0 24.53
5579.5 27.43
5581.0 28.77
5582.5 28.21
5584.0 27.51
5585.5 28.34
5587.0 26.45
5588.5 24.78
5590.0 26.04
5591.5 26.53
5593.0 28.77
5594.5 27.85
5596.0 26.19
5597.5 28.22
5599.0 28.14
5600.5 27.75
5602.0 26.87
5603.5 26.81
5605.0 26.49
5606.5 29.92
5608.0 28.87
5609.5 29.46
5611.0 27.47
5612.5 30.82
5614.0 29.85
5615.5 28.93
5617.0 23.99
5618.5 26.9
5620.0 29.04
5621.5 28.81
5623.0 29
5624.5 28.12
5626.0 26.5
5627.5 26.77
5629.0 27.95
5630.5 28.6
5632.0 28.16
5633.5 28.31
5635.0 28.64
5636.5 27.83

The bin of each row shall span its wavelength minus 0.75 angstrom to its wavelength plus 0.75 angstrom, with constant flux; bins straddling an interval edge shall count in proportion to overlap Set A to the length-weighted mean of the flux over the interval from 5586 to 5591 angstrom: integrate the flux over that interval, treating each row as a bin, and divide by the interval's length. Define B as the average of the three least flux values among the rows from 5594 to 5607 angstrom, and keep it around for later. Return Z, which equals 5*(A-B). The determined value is -2.9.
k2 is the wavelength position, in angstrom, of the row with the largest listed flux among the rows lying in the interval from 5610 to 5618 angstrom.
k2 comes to 5612.5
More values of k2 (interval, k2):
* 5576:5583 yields 5581.0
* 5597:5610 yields 5606.5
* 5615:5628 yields 5620.0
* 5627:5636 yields 5635.0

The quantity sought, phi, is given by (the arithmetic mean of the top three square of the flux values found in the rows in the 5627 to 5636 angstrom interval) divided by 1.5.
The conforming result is 542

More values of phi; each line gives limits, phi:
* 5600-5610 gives 577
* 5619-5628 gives 559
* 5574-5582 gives 513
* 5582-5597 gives 539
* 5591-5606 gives 537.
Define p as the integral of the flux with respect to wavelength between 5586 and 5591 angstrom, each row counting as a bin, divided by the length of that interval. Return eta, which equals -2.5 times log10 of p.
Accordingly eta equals -3.53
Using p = 25.9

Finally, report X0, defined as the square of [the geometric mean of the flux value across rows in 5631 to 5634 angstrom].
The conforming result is 797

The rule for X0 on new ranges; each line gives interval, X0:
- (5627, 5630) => 748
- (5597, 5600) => 794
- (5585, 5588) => 750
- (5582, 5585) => 776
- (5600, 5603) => 746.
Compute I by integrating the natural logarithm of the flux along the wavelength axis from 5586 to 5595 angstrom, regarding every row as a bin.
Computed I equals 30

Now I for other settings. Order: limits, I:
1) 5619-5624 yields 17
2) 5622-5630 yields 27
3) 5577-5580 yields 10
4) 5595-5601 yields 20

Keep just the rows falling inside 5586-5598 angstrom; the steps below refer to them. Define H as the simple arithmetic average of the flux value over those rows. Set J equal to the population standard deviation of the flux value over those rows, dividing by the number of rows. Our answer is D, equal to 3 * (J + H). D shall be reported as 84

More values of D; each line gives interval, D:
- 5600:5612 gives 88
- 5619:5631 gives 87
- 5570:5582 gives 84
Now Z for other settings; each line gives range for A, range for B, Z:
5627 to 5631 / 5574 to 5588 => 9.6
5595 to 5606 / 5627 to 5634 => -1.7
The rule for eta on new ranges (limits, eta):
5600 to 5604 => -3.58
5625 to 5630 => -3.59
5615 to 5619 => -3.56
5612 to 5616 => -3.69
